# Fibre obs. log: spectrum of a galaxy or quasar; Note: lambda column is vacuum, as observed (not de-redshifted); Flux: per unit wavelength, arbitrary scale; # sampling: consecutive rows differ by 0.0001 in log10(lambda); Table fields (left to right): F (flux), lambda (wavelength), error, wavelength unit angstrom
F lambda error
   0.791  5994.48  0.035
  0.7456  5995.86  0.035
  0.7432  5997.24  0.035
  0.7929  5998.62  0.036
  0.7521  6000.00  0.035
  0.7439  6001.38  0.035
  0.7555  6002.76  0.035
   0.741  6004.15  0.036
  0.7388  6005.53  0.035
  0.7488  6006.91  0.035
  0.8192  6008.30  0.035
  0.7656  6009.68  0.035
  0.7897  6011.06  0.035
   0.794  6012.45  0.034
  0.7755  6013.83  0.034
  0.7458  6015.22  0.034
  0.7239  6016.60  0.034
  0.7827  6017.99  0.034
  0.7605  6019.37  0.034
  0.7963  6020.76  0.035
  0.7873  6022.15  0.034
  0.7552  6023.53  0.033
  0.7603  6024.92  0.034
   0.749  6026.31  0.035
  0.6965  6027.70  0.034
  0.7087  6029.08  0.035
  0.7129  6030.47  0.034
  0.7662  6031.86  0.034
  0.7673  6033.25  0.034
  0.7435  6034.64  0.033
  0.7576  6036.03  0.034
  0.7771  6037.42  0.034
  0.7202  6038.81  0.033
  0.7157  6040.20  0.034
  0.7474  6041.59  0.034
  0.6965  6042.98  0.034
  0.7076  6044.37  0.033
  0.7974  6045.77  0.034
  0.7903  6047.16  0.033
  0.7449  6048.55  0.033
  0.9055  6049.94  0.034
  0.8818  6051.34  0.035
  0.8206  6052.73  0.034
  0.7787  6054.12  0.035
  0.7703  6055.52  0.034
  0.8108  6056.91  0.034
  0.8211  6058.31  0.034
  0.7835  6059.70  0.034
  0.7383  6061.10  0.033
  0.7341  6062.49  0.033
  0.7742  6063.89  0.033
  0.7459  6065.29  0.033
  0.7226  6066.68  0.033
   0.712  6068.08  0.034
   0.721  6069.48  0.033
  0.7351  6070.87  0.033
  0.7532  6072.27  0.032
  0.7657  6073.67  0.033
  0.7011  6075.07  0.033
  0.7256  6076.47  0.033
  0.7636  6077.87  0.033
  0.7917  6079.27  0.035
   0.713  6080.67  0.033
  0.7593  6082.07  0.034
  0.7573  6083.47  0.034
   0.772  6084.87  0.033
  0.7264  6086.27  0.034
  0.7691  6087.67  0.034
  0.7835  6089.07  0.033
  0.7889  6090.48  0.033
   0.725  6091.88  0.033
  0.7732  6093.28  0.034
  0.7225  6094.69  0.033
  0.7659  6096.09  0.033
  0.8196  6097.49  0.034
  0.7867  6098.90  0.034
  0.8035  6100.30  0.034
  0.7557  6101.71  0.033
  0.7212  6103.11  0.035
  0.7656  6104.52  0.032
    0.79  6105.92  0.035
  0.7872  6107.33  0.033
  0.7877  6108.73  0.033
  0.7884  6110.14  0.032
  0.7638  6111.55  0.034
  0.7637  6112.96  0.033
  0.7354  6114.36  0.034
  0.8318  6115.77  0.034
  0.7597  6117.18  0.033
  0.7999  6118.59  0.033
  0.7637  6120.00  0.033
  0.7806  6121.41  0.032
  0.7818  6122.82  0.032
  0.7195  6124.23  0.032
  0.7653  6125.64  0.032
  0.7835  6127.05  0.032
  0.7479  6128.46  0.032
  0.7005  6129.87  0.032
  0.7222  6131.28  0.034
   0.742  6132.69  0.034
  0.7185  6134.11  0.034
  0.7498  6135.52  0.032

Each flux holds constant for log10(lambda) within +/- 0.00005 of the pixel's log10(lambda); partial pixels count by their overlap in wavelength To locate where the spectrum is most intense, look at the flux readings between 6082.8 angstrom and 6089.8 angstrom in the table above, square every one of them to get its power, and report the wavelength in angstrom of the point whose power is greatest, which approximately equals 6089.07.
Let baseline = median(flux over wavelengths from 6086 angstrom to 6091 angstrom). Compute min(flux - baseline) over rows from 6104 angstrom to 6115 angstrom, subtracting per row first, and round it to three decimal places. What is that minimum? -0.041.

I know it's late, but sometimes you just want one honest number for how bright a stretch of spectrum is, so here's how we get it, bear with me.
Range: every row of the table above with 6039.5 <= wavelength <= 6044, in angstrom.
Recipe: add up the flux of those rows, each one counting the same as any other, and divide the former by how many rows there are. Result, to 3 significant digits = 0.720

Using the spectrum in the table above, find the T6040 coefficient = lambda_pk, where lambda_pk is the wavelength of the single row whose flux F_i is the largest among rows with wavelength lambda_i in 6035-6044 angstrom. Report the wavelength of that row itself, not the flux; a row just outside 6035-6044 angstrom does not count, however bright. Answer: 6037.42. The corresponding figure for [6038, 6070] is 6049.94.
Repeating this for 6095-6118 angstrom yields 6115.77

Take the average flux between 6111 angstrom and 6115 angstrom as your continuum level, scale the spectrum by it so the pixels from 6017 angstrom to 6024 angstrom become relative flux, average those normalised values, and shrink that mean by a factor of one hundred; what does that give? 0.0103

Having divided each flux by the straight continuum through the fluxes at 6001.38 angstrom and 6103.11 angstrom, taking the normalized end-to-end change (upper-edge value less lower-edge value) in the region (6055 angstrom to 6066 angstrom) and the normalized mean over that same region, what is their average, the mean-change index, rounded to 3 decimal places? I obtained 0.513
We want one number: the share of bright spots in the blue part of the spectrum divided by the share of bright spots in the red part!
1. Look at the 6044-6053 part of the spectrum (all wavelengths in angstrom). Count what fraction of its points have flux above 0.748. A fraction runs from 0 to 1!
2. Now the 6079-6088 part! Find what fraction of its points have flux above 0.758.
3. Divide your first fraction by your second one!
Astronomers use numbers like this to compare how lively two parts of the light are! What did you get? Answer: 1.25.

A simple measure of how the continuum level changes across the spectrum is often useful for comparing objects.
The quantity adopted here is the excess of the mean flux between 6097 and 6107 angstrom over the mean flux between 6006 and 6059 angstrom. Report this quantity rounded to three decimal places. 0.009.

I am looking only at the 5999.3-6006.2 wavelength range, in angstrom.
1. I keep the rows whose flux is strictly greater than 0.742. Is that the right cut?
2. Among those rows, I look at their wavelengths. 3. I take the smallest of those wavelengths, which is 6000.00 angstrom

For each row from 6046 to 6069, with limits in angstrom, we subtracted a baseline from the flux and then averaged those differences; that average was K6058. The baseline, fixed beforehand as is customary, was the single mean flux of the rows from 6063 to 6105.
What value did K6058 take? 0.029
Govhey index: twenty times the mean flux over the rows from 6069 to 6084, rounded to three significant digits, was 14.9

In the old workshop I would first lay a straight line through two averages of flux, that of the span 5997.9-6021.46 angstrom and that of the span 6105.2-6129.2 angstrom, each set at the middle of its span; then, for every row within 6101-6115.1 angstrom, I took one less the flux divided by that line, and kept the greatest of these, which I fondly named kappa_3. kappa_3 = 0.066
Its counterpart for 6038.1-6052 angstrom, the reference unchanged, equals 0.094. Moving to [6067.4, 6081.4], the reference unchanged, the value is 0.090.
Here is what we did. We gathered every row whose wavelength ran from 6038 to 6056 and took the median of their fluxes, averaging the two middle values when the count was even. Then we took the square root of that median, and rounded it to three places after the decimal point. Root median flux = 0.878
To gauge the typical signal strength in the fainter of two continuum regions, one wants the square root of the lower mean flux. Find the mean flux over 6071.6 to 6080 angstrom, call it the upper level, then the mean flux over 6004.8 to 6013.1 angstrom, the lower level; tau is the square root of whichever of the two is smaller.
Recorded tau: 0.866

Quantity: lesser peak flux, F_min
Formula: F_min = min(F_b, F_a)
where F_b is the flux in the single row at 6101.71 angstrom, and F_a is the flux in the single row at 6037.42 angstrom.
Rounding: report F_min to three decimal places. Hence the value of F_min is 0.756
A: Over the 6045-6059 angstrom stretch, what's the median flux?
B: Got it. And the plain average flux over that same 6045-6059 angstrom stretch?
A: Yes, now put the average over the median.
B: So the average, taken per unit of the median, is 1.01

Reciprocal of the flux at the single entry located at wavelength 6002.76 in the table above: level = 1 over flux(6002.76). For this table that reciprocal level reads 1.32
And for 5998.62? 1.26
